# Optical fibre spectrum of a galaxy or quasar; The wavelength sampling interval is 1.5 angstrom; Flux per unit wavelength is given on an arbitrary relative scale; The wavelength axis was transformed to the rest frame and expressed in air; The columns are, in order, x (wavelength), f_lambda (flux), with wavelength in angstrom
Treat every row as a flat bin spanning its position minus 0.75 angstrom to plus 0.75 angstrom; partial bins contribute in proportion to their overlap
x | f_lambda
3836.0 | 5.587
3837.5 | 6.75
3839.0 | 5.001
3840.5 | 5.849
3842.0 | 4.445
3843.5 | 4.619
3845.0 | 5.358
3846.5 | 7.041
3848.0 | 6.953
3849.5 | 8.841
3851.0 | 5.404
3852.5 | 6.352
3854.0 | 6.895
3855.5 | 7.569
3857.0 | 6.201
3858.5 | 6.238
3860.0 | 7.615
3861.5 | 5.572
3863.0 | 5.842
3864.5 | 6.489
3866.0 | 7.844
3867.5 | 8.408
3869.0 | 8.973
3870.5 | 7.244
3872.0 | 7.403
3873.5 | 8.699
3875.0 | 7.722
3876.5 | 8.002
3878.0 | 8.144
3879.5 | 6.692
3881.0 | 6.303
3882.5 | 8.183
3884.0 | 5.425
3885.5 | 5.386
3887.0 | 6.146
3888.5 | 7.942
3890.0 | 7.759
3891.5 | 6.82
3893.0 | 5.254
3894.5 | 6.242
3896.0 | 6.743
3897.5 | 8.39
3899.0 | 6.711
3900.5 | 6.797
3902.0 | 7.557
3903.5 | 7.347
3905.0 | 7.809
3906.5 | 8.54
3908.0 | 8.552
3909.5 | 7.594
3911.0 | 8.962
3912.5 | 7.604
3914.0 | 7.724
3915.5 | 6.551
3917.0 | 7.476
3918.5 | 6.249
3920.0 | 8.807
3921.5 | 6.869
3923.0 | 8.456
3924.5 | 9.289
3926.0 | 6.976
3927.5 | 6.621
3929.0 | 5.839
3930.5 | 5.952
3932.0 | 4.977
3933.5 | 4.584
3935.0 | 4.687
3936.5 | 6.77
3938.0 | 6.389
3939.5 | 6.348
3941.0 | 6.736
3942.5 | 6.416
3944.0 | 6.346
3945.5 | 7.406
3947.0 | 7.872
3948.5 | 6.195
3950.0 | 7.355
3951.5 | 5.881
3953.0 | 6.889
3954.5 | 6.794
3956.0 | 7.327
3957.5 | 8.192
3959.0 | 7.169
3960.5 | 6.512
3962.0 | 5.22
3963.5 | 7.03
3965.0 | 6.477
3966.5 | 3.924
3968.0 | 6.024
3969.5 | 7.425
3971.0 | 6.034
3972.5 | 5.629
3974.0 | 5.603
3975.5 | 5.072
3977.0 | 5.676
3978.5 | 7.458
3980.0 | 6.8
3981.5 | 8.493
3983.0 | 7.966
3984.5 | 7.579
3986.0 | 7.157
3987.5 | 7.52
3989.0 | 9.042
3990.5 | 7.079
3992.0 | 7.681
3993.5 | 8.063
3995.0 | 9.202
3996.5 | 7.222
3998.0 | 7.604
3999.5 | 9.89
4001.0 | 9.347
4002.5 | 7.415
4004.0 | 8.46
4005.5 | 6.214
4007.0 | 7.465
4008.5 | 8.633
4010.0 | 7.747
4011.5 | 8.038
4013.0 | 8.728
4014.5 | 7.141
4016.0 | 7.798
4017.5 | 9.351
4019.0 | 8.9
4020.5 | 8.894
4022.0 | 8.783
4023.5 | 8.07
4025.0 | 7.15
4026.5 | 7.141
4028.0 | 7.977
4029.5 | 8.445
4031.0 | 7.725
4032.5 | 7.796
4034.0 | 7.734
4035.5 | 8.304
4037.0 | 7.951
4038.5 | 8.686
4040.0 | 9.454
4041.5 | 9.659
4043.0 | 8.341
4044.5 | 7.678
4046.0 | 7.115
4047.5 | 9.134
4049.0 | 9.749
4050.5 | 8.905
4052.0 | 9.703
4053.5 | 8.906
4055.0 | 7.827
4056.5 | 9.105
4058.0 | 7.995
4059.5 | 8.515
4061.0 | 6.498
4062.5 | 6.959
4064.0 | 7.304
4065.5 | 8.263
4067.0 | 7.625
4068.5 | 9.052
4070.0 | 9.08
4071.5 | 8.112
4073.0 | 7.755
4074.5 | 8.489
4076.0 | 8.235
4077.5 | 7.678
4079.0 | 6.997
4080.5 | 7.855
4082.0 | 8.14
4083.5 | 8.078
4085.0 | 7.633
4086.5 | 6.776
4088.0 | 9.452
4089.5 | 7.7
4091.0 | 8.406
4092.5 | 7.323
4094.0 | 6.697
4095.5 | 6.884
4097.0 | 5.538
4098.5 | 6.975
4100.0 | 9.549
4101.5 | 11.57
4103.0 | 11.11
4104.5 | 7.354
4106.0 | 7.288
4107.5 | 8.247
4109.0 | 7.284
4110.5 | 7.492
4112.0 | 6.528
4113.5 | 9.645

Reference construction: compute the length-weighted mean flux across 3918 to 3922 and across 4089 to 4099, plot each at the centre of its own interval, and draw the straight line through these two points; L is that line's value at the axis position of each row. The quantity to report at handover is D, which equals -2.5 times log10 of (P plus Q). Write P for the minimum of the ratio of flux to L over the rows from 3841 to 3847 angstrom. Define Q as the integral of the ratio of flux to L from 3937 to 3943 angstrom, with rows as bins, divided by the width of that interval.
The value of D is -0.42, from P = 0.59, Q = 0.88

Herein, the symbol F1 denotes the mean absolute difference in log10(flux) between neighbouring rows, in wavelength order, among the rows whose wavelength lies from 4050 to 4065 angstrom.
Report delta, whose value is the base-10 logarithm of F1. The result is -1.30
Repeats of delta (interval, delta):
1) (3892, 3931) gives -1.24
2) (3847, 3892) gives -1.19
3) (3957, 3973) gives -1.01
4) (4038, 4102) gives -1.30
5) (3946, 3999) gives -1.17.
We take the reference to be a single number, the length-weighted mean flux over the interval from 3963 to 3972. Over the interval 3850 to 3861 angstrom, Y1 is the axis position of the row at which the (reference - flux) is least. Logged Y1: 3860.0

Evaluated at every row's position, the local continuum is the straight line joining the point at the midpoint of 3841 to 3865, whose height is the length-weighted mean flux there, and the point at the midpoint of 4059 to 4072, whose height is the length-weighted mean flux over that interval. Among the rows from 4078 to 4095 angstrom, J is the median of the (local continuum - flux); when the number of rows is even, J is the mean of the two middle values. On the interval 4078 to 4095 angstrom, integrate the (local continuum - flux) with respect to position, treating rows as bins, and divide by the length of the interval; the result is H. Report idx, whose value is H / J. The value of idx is 0.9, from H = 0.36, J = 0.4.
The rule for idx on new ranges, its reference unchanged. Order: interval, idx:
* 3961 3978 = 0.8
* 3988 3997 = 1.4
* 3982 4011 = 2.1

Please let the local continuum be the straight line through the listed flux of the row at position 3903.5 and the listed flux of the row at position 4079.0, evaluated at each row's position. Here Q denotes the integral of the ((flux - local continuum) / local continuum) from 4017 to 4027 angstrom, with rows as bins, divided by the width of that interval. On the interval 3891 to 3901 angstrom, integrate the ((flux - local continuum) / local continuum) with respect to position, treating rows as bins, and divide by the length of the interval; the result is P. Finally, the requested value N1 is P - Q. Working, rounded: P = -0.09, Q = 0.17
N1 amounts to -0.26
